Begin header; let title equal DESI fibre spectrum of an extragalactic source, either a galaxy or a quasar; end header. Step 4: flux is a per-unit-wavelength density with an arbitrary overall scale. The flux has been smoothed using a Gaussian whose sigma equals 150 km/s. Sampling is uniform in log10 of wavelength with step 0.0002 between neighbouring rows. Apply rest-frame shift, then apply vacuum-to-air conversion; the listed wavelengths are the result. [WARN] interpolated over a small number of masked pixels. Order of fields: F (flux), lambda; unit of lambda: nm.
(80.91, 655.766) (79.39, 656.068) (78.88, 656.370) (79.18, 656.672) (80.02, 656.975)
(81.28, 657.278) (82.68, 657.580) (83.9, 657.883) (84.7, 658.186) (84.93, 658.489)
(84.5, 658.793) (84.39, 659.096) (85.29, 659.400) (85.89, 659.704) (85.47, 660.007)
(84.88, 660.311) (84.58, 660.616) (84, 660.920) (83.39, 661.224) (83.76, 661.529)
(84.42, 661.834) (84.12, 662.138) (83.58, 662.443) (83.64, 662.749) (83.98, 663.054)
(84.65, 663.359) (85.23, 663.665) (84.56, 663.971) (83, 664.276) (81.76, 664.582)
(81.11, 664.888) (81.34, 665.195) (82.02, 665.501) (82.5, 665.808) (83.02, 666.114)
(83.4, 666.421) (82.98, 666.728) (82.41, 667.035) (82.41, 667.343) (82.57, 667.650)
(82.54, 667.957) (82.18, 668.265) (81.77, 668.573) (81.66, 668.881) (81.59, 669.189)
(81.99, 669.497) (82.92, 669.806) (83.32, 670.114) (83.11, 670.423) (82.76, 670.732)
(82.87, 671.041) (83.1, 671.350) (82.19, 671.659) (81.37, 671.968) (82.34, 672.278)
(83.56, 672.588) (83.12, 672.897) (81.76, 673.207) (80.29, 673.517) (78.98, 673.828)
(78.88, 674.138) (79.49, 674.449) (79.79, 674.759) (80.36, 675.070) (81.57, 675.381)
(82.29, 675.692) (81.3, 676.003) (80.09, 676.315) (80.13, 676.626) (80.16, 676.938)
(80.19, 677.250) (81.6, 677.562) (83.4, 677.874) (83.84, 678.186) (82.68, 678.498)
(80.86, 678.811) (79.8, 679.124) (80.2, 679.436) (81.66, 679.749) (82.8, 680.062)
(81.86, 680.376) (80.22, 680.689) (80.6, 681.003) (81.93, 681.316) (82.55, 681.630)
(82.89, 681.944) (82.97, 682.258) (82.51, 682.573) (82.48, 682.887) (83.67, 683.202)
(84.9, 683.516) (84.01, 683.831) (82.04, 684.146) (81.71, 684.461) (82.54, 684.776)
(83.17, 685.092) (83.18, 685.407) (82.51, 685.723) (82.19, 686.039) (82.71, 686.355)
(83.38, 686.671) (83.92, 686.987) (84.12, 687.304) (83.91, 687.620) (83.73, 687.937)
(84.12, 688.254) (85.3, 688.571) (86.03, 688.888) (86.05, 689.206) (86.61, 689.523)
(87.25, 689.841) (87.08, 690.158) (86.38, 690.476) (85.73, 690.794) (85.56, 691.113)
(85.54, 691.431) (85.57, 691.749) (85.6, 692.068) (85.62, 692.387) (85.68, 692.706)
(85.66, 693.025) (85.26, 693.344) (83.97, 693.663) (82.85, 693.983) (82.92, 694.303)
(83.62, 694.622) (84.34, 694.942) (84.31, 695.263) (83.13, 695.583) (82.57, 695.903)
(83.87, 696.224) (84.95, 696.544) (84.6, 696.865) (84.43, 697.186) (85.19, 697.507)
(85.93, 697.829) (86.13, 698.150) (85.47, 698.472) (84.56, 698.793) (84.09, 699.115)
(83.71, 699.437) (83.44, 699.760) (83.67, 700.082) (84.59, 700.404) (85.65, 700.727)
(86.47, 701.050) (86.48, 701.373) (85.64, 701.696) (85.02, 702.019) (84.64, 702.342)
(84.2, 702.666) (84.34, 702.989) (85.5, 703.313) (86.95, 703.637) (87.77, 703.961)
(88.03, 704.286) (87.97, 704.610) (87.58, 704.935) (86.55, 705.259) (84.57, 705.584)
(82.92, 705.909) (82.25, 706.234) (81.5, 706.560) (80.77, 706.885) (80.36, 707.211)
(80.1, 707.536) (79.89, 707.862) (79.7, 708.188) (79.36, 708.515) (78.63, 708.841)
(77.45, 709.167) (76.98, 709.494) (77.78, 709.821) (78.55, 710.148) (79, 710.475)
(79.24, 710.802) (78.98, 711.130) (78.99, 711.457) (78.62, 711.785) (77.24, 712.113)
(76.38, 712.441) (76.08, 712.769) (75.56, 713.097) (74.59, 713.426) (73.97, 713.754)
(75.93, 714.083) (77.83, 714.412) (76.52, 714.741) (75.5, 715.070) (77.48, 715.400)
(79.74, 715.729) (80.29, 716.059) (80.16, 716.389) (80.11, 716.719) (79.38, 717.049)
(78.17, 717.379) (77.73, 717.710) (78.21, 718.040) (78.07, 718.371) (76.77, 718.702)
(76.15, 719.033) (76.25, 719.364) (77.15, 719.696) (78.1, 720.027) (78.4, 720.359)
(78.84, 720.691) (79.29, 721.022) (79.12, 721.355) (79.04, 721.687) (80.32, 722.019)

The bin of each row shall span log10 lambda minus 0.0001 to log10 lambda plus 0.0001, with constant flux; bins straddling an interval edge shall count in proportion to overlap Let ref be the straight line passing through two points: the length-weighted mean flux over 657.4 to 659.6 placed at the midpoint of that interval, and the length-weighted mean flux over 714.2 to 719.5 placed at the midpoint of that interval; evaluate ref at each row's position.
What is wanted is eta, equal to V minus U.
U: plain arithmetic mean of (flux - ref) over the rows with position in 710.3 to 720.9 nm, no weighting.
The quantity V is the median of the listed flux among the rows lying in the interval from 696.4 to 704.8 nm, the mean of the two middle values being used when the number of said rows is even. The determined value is 86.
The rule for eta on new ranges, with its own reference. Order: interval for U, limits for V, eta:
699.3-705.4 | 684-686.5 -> 76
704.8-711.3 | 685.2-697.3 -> 83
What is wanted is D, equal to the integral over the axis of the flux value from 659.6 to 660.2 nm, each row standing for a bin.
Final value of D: 51.4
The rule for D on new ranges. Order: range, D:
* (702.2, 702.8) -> 50.6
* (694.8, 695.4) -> 50.5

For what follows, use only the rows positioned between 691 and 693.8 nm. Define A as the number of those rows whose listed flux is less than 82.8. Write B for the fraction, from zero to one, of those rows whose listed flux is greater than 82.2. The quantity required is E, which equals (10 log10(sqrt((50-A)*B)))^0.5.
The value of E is 2.91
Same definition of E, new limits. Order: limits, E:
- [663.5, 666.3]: 2.64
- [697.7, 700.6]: 2.91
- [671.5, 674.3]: 2.40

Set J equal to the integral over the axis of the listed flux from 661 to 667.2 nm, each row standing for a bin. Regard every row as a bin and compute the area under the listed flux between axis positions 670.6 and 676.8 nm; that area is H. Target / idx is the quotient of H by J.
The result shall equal 0.98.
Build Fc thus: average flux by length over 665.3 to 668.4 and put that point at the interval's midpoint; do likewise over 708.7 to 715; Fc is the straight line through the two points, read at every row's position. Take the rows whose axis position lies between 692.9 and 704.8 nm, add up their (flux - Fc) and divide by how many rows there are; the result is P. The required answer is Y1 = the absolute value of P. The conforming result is 6.1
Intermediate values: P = 6.1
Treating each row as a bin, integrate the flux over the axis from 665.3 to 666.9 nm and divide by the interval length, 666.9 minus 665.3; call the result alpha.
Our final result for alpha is 82.8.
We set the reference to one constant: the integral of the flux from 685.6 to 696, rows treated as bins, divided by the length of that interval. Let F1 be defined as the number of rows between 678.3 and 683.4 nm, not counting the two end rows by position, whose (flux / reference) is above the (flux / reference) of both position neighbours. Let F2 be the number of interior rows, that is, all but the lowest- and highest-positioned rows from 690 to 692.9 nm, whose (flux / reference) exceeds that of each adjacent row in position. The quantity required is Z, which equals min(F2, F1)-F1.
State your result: -2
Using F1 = 2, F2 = 0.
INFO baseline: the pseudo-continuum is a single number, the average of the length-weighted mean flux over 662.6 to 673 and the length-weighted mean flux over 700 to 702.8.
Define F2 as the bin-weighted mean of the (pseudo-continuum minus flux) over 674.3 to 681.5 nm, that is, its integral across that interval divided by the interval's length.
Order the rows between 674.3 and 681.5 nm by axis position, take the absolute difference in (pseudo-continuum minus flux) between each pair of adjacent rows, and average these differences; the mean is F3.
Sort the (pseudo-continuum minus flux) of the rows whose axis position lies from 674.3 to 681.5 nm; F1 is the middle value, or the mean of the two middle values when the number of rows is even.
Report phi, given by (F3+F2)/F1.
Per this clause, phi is 1.2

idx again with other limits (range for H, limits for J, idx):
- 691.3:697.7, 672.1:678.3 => 1.07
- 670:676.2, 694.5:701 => 0.92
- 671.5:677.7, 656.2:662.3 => 0.99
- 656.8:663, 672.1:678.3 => 1.03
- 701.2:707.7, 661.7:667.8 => 1.09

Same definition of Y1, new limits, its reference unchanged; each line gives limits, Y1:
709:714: 0.0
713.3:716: 0.5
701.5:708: 6.2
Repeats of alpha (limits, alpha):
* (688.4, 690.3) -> 86.4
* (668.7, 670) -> 82.1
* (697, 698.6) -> 85.4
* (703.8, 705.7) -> 87.1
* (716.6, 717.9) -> 78.8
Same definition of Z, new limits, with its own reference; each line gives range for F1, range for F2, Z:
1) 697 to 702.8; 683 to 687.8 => 0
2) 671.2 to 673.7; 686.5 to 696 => 0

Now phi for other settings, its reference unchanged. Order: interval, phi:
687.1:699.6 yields 0.4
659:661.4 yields 0.3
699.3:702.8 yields 0.5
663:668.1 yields 1.2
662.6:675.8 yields 1.5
